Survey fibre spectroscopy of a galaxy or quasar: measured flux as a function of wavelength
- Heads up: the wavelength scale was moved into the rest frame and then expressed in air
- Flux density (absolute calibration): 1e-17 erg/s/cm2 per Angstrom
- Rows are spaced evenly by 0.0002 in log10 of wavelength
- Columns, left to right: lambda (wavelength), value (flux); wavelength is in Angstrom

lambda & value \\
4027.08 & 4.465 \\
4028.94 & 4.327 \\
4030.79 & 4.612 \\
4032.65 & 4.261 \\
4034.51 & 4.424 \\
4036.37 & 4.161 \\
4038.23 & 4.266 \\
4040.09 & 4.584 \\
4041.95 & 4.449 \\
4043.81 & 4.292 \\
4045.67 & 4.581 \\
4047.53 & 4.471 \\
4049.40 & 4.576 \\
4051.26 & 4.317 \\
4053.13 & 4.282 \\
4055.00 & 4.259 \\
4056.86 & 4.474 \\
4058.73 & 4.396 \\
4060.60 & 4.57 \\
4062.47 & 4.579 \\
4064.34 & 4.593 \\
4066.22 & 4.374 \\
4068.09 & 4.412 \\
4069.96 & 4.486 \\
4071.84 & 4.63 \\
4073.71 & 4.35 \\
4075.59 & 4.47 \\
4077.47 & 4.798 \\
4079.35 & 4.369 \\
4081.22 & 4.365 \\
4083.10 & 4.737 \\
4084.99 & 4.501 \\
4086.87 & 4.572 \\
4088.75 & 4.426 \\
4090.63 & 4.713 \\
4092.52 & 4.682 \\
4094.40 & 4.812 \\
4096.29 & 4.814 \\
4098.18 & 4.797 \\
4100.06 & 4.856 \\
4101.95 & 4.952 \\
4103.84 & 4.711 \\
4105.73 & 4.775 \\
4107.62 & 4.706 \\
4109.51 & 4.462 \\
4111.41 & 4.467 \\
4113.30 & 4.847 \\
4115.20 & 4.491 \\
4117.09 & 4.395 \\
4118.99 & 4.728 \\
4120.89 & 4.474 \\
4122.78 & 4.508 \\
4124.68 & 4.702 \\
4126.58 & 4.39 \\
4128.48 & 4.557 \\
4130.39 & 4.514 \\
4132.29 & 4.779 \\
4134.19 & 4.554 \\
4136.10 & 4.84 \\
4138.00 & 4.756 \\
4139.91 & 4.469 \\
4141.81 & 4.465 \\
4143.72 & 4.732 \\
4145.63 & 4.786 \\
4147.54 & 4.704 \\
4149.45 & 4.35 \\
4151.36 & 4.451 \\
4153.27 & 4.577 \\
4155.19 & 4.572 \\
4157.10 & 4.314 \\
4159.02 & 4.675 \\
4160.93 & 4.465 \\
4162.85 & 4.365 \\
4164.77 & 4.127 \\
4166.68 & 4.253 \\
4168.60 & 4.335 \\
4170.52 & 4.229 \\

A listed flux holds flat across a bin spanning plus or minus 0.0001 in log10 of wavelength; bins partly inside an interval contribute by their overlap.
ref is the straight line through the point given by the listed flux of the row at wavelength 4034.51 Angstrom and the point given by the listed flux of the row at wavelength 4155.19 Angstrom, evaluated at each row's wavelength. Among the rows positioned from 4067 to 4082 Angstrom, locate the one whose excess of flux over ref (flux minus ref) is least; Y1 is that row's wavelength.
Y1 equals 4073.71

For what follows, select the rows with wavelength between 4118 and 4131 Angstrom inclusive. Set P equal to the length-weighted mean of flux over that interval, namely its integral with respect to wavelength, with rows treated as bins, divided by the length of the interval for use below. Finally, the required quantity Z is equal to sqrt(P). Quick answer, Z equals 2.13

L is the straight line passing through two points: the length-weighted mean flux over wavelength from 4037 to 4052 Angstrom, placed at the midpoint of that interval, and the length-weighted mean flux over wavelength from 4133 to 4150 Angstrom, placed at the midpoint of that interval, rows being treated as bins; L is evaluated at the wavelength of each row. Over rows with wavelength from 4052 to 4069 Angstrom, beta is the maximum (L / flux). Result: 1.048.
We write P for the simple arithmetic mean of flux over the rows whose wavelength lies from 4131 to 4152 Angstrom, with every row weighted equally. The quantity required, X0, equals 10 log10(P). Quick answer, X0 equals 6.65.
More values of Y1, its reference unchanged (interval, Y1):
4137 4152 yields 4149.45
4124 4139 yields 4126.58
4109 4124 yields 4117.09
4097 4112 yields 4109.51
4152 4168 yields 4164.77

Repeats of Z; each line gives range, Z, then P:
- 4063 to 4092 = 2.13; 4.52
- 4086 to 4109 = 2.18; 4.73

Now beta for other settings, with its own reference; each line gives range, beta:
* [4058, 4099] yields 1.034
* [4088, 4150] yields 1.070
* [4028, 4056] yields 1.063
